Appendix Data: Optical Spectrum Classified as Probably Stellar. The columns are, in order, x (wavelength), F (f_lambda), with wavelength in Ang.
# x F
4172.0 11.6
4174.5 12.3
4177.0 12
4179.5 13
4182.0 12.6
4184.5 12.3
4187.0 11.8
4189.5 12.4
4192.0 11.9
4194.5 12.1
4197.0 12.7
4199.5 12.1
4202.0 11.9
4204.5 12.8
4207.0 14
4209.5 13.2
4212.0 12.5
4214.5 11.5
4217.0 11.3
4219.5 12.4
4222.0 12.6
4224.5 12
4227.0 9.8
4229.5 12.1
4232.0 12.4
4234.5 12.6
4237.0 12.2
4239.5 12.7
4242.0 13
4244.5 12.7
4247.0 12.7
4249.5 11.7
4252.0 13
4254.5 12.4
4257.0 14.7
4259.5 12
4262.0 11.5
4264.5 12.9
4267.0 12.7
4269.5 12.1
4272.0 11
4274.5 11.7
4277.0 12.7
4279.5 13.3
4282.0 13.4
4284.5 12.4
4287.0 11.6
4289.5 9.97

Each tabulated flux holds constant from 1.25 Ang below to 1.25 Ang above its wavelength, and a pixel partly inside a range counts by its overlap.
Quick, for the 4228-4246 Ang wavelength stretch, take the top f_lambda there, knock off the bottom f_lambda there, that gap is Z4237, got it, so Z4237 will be 0.9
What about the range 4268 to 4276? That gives 1.1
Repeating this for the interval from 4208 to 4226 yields 1.9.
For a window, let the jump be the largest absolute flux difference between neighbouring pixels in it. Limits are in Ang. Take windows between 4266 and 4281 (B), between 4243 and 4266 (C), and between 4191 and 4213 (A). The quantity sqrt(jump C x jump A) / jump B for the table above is 1.64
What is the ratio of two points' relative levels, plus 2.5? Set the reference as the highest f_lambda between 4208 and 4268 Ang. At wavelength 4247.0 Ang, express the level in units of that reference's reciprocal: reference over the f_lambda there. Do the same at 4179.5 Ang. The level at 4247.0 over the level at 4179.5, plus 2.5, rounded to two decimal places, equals 3.52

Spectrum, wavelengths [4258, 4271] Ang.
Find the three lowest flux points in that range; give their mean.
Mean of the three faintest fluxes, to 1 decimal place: 11.9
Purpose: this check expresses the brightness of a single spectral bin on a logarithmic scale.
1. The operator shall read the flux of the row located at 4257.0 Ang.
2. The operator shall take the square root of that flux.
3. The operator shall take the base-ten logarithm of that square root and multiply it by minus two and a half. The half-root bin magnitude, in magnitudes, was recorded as -1.46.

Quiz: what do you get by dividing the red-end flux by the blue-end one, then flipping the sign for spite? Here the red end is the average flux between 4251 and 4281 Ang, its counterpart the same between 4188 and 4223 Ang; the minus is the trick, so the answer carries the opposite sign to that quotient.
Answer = -1.01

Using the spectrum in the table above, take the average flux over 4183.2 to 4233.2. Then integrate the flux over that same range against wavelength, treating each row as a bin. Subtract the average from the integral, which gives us 597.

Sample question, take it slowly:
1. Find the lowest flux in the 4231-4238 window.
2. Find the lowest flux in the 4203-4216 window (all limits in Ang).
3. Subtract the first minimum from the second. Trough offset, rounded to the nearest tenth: -0.7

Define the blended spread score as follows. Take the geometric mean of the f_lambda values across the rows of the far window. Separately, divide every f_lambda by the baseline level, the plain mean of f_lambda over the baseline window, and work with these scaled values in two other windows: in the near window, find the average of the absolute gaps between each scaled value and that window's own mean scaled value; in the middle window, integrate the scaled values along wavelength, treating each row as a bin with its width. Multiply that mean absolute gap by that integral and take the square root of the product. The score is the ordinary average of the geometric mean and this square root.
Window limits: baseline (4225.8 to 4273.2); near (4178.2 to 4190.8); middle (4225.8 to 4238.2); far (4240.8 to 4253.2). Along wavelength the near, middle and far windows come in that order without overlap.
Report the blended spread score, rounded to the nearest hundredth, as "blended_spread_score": 6.58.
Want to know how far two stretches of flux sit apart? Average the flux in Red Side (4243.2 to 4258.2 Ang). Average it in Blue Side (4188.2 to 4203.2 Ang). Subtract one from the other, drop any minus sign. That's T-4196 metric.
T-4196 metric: 0.68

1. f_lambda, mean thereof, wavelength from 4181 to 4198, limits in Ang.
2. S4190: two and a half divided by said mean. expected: 0.204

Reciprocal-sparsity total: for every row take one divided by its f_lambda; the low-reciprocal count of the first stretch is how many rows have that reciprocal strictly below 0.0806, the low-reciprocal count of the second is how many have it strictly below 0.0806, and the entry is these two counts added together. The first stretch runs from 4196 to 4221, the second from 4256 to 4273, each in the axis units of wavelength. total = 8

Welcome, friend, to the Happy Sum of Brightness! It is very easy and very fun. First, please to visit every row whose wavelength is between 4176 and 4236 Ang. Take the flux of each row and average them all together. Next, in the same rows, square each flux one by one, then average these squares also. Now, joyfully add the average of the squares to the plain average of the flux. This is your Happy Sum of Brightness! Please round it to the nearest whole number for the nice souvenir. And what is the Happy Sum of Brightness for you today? 163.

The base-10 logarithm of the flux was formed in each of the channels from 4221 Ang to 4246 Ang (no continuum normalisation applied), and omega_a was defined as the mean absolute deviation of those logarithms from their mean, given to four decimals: 0.0207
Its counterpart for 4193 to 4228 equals 0.0245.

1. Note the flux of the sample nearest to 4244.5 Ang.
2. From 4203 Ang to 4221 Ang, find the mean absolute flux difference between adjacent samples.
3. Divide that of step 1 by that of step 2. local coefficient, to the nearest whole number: 15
